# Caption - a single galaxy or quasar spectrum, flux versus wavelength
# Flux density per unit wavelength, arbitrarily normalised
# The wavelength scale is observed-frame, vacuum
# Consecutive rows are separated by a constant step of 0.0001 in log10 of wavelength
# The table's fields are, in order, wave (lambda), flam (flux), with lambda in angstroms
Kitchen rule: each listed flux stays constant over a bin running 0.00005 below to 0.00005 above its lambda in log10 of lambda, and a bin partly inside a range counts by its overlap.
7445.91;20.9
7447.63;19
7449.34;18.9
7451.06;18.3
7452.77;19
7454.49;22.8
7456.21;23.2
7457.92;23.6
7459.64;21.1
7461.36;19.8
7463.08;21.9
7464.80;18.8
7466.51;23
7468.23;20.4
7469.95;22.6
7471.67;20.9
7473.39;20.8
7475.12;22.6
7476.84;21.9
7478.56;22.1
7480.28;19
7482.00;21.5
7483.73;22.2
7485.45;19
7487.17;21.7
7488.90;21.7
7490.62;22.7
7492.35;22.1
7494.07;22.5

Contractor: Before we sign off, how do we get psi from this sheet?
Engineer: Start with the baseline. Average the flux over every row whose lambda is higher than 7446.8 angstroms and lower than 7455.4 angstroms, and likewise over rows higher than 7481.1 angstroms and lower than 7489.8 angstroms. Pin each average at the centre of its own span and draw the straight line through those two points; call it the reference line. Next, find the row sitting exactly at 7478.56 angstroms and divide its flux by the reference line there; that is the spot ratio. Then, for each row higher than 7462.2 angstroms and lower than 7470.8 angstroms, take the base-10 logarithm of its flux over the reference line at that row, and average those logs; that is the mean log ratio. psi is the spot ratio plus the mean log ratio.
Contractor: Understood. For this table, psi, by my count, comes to 1.08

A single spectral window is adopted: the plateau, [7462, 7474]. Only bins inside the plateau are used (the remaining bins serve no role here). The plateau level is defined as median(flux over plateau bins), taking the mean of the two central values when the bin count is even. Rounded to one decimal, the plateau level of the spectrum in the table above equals 20.9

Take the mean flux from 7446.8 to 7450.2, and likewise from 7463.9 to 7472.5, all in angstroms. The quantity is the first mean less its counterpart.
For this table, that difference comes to -2.2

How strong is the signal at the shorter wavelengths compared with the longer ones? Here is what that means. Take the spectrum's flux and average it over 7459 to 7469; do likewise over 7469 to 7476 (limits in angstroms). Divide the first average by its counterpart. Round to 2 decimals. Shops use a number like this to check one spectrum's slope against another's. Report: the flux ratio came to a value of 0.96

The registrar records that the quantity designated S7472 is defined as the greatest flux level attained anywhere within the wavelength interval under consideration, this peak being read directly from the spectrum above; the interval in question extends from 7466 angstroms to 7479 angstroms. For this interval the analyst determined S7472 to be 23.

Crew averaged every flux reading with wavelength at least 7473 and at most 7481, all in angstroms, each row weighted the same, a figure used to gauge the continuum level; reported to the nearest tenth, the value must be 21.3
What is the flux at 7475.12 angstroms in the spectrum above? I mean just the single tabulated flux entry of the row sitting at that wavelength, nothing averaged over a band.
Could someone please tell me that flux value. 22.6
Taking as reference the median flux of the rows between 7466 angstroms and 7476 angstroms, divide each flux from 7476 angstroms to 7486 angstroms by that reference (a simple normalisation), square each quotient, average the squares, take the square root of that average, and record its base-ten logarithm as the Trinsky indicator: -0.015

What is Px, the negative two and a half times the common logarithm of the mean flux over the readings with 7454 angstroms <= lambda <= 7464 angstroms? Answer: -3.36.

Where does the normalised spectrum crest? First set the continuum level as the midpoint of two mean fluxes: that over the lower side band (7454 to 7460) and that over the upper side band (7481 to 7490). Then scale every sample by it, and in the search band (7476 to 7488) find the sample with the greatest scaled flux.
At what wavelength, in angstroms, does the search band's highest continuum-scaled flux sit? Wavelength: 7483.73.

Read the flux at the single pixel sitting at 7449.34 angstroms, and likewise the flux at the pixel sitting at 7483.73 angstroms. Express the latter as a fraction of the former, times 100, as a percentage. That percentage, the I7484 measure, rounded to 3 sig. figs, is 117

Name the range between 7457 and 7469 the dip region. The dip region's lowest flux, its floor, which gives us 18.8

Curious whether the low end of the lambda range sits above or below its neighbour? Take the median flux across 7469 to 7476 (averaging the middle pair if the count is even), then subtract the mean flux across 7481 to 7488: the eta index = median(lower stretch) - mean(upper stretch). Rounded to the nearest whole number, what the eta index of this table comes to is 1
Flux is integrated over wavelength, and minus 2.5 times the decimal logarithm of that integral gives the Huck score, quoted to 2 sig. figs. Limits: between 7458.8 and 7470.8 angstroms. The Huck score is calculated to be -6.0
